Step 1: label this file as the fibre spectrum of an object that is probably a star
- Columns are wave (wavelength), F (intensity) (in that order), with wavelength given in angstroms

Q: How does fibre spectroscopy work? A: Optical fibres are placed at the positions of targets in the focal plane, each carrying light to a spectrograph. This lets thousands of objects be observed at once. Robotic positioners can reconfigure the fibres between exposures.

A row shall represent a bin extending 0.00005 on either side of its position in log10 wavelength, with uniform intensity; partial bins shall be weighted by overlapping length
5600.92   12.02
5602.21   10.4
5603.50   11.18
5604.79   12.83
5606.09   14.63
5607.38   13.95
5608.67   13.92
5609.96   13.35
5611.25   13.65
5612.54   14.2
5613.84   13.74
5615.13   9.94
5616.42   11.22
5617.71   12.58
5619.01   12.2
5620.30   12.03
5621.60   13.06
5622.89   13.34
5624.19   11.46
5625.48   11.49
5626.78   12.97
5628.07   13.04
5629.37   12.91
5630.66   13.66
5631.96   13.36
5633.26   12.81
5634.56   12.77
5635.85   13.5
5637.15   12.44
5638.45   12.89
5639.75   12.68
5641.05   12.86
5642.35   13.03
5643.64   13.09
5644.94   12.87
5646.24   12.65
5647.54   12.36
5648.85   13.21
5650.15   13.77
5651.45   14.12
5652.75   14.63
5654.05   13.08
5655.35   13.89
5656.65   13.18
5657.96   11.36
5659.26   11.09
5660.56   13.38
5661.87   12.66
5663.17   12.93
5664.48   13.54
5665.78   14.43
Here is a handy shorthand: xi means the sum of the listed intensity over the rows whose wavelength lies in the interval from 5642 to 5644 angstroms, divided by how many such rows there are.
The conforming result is 13.1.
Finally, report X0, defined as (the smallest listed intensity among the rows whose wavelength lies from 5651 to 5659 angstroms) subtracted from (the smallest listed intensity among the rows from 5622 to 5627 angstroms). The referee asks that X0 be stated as 0.1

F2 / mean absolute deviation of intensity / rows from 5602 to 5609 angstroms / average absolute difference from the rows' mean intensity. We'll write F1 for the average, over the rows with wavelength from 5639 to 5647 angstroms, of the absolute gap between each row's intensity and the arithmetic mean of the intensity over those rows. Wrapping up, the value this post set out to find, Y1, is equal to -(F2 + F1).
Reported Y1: -1.49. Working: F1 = 0.1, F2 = 1.4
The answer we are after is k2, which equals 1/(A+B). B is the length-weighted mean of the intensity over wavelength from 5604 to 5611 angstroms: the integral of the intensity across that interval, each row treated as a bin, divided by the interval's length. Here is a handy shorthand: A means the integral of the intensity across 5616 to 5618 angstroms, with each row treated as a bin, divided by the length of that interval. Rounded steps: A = 11.9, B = 13.7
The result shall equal 0.0391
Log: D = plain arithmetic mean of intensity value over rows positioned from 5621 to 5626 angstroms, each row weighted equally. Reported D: 12.3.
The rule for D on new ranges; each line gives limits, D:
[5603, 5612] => 13.4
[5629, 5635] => 13.1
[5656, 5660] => 11.9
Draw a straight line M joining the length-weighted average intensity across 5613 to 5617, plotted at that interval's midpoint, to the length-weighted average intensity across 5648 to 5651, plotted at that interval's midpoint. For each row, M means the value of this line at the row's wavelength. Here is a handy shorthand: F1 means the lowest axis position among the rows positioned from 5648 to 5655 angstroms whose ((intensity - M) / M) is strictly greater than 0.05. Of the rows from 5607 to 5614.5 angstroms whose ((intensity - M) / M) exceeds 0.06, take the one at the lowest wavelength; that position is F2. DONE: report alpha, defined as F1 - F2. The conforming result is 45.4 angstroms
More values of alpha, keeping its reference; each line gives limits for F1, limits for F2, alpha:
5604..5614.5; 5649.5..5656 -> -48.0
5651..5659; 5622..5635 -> 29.9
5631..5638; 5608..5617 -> 23.3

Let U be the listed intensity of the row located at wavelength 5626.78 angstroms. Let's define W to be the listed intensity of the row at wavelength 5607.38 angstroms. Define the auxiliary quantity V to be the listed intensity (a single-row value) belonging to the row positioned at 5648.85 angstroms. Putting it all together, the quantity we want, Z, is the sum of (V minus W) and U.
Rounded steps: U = 12.97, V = 13.21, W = 13.95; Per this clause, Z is 12.2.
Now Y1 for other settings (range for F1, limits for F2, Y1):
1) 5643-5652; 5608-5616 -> -1.53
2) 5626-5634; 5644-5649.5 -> -0.52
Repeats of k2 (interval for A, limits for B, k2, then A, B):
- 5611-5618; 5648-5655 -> 0.0381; 12.5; 13.7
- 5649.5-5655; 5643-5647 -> 0.0374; 13.9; 12.9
